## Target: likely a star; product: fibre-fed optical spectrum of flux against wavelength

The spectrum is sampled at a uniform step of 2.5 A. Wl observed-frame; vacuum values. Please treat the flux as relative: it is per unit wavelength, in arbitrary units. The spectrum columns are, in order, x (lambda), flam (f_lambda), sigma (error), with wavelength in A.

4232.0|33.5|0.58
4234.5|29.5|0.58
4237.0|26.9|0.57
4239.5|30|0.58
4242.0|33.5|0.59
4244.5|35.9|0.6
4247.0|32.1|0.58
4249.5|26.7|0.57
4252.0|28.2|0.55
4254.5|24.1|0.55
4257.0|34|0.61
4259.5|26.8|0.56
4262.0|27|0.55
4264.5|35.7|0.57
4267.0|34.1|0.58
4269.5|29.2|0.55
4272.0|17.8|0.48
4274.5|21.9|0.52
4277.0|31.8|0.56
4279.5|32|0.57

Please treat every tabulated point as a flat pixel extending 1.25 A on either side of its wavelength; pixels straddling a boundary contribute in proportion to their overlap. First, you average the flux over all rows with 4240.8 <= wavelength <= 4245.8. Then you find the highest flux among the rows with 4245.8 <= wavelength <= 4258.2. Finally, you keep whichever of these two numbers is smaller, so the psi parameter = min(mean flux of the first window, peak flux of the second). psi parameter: 34.0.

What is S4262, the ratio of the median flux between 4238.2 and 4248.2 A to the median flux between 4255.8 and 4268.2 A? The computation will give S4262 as 0.96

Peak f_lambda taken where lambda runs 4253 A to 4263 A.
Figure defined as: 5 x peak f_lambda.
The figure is 170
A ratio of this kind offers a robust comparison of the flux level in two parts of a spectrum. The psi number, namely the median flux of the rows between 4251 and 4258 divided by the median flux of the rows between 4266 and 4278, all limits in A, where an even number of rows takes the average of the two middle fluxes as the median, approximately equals 0.97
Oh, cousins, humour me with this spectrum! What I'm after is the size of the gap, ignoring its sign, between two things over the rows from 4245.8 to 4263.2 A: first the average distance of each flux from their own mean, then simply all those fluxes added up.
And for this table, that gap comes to 196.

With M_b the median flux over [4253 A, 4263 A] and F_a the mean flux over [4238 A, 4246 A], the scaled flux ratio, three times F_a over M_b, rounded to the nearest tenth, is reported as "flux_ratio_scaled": 3.7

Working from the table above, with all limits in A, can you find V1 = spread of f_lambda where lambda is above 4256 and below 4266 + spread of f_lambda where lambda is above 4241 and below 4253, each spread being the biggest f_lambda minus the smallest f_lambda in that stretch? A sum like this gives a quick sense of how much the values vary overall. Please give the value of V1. 18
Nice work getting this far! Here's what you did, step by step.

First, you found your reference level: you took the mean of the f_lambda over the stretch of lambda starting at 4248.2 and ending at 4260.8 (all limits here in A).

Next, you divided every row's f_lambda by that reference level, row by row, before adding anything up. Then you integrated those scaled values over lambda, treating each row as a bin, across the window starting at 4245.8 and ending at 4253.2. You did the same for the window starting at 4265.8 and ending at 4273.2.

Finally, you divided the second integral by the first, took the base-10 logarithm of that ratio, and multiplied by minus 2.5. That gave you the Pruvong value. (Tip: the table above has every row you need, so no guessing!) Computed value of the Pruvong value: 0.08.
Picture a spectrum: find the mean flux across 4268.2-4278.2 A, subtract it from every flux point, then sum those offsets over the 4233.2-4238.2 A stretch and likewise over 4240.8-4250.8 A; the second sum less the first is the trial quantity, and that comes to 21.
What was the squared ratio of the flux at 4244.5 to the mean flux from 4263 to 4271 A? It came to 1.2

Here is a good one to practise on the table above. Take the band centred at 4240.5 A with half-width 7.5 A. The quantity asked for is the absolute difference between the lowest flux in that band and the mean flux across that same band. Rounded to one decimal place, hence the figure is 4.4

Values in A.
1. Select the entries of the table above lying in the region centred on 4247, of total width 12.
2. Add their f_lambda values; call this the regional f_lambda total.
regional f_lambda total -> 156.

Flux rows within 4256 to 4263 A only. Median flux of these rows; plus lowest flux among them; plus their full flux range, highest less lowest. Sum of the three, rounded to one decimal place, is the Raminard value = 61.0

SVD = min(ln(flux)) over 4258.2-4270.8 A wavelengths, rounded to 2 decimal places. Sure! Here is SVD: 3.29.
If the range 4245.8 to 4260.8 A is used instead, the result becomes 3.18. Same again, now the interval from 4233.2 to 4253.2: 3.28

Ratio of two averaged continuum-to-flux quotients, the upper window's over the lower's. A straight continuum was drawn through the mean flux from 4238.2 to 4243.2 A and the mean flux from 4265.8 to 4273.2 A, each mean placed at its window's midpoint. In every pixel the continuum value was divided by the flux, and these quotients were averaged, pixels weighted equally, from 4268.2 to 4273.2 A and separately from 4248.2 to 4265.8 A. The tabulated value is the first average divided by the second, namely 1.18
